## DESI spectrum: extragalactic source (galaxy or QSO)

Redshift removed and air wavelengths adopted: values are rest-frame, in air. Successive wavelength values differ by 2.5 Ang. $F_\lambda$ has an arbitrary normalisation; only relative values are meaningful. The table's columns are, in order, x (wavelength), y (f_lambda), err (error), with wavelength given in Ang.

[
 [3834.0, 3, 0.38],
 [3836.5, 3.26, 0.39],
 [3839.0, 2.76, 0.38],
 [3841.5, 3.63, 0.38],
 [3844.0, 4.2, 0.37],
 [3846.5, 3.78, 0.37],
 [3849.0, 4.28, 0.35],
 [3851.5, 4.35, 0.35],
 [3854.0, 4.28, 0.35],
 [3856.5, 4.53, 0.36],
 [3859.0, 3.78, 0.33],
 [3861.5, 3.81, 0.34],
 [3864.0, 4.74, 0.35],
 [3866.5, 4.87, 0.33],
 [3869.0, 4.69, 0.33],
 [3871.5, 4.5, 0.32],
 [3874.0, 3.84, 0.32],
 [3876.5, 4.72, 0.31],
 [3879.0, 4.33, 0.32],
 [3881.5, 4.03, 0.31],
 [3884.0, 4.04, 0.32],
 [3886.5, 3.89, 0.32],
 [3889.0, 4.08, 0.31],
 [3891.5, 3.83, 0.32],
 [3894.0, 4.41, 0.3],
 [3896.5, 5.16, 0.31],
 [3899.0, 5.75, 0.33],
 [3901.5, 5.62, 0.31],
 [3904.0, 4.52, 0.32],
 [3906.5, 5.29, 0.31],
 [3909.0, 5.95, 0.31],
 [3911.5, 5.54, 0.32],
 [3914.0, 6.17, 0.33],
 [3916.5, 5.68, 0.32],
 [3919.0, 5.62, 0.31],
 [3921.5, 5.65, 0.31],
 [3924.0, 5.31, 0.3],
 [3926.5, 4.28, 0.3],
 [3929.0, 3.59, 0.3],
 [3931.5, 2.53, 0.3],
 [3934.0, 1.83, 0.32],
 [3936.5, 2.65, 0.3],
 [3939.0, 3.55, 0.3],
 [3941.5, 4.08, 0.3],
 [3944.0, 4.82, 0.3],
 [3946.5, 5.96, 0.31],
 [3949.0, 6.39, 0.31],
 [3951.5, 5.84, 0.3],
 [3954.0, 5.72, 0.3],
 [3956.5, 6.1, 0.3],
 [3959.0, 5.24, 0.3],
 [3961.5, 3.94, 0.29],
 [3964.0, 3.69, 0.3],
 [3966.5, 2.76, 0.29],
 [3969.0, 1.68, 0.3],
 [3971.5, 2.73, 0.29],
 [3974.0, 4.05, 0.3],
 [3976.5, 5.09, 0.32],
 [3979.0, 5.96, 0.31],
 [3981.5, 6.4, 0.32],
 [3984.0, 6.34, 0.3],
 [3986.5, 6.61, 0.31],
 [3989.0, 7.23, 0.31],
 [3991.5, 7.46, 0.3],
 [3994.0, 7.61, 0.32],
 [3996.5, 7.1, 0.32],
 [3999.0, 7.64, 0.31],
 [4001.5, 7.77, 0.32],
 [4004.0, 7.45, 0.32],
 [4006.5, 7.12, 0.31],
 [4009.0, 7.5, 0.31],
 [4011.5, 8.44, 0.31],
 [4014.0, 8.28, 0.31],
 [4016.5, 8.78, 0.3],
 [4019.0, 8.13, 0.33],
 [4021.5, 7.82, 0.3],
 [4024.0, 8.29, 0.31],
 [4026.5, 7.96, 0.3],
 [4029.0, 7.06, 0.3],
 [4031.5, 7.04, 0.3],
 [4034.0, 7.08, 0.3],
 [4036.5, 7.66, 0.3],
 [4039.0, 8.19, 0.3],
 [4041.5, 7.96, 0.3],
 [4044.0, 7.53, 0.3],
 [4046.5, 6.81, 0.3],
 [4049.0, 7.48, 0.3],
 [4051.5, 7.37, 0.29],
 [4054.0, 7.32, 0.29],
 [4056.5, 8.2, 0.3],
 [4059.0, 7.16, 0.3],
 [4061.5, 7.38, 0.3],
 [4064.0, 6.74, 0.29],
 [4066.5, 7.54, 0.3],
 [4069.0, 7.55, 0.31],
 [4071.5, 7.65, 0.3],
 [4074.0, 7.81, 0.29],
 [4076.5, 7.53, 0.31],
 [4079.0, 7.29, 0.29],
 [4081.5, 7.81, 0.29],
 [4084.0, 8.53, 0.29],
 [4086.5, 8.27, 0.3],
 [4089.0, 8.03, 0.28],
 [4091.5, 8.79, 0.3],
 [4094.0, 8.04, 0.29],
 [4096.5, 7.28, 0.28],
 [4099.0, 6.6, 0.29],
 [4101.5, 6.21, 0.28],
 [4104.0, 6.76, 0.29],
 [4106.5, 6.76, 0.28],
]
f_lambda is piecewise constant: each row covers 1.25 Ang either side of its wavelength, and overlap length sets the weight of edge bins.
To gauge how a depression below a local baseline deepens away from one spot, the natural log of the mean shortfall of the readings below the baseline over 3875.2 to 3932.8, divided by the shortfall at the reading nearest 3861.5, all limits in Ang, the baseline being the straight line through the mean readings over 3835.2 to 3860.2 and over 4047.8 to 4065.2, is -1.9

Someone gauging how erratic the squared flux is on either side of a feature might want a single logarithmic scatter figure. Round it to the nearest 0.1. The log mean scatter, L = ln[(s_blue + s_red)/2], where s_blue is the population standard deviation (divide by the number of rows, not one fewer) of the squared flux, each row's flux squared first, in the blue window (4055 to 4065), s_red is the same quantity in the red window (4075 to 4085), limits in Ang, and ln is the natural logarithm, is 2.0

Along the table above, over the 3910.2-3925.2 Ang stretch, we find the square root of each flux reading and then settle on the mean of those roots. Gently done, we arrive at 2.4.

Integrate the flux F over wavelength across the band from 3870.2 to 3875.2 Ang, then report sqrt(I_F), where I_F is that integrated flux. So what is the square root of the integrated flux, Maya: 4.6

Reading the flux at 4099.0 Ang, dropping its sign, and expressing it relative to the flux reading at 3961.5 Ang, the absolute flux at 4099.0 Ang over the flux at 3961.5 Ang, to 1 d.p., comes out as 1.7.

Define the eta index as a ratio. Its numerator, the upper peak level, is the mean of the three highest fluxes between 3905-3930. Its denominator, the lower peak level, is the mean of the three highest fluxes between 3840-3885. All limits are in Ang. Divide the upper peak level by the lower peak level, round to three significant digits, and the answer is 1.24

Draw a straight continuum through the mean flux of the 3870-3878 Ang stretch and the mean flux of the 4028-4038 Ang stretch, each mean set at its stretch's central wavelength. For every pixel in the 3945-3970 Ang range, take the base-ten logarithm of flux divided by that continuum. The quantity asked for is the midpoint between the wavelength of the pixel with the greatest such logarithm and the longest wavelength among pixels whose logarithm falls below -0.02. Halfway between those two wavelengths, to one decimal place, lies 3959.0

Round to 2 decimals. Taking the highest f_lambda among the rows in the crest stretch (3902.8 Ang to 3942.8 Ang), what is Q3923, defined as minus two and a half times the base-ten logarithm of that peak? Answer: -1.98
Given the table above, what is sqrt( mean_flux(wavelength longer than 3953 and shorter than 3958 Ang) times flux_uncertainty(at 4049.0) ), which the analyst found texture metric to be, 1.33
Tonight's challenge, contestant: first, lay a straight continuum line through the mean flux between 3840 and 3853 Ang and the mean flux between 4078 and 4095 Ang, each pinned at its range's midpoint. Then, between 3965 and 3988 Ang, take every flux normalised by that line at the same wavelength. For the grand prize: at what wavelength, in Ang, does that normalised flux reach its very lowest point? 3969.0 Ang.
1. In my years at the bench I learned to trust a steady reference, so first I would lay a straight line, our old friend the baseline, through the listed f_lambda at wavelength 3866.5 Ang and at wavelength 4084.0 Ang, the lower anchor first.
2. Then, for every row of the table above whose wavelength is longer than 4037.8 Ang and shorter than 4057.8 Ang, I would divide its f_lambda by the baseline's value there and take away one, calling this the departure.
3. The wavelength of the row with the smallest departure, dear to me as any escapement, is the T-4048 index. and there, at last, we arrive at 4046.5 Ang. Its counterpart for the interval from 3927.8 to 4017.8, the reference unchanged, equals 3969.0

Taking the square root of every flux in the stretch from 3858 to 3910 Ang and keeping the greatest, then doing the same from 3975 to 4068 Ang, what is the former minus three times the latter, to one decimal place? -6.5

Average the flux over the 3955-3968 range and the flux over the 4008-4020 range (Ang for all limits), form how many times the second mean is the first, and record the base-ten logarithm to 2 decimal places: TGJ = 0.28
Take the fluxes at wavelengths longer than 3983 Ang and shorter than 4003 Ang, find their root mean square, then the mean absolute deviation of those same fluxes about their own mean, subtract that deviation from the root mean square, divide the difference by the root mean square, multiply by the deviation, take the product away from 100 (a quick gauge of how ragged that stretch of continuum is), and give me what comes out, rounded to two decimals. 99.62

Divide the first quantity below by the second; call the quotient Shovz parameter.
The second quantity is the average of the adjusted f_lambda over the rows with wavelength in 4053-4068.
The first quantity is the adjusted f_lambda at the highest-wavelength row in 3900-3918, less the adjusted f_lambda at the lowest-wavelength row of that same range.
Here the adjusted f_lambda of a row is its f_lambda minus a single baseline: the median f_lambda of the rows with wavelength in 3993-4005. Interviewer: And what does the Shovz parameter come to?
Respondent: -0.3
